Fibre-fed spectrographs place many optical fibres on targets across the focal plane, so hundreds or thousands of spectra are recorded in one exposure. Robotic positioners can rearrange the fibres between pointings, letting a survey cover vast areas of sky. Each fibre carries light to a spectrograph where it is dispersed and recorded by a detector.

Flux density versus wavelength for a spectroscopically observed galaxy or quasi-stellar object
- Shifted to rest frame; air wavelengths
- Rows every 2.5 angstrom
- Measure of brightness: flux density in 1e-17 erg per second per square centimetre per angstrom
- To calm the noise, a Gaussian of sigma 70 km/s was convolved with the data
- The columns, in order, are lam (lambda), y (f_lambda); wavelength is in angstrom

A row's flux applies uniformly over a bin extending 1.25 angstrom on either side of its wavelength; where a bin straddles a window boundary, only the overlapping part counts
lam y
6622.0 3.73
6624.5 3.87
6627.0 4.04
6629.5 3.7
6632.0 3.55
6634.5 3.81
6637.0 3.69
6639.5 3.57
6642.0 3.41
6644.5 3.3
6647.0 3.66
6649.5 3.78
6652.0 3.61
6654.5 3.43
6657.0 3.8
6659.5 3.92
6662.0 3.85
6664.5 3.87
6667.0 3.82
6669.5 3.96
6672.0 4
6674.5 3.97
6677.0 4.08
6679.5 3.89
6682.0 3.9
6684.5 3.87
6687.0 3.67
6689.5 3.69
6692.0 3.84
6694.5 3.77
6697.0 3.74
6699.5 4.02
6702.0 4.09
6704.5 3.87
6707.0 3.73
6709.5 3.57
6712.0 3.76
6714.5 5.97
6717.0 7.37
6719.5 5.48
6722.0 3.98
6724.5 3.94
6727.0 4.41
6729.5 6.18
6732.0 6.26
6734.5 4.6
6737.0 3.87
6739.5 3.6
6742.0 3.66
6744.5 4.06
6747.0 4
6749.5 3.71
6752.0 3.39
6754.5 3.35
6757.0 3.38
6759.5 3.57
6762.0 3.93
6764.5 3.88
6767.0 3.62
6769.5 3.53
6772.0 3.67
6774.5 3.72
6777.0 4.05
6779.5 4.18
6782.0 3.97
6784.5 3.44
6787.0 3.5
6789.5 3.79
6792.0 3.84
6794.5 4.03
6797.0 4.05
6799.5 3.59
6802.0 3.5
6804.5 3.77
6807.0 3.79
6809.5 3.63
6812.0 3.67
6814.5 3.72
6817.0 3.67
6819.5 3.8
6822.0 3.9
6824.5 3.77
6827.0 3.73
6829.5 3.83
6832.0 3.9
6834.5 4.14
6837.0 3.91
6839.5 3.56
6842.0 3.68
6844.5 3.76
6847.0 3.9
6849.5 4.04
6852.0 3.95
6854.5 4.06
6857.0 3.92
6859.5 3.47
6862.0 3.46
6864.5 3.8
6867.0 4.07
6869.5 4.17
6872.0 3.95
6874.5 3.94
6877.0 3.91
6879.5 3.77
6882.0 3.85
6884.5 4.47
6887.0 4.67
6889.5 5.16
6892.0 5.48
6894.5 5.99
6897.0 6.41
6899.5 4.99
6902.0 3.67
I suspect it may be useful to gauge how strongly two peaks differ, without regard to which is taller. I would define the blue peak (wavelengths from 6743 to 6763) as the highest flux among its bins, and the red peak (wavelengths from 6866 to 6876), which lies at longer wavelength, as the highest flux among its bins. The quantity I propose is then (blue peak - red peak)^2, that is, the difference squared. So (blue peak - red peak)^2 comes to 0.012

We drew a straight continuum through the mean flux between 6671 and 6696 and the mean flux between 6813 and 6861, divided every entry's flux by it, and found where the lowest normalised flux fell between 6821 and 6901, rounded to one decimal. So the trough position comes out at 6862.0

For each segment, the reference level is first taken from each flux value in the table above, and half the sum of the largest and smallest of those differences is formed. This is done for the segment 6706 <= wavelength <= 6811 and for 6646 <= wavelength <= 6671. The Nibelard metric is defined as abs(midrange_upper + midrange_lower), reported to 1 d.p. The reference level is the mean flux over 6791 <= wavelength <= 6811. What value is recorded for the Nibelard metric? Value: 1.5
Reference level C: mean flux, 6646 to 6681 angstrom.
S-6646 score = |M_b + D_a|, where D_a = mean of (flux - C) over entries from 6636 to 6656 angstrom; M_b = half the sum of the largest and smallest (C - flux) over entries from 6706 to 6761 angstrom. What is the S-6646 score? 1.8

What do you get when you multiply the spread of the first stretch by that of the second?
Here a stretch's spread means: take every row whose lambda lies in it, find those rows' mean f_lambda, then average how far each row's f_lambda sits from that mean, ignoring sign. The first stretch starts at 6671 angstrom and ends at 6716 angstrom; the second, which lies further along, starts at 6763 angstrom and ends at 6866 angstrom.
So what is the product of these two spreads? 0.041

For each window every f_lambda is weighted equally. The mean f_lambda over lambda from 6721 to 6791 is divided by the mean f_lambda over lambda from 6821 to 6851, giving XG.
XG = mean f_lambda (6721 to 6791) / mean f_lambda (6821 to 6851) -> 1.03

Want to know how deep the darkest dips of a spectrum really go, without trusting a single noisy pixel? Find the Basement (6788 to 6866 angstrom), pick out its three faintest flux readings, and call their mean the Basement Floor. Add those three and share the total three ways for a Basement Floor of 3.5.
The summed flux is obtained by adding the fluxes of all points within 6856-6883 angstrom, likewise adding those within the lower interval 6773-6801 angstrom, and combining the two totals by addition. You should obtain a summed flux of 84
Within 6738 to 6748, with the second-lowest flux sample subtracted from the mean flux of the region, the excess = 0.17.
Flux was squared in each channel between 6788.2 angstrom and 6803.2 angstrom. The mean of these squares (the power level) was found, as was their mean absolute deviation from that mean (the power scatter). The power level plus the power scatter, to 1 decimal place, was 15.8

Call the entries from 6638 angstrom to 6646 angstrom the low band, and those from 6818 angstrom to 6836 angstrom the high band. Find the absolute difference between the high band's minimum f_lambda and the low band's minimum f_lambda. 0.43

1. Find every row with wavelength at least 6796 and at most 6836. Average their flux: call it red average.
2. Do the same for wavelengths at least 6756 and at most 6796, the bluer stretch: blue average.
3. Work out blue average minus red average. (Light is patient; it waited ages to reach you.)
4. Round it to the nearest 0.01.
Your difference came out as -0.02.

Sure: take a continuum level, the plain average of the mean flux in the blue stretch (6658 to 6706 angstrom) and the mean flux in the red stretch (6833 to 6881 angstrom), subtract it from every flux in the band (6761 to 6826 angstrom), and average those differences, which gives -0.11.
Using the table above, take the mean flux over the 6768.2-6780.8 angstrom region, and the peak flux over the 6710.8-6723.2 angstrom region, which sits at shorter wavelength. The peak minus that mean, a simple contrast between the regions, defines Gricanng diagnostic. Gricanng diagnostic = 3.54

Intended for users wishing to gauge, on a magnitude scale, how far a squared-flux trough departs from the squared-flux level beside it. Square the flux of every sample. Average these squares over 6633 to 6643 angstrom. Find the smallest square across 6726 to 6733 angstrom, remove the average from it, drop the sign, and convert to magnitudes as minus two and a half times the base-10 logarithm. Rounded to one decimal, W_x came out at -2.0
